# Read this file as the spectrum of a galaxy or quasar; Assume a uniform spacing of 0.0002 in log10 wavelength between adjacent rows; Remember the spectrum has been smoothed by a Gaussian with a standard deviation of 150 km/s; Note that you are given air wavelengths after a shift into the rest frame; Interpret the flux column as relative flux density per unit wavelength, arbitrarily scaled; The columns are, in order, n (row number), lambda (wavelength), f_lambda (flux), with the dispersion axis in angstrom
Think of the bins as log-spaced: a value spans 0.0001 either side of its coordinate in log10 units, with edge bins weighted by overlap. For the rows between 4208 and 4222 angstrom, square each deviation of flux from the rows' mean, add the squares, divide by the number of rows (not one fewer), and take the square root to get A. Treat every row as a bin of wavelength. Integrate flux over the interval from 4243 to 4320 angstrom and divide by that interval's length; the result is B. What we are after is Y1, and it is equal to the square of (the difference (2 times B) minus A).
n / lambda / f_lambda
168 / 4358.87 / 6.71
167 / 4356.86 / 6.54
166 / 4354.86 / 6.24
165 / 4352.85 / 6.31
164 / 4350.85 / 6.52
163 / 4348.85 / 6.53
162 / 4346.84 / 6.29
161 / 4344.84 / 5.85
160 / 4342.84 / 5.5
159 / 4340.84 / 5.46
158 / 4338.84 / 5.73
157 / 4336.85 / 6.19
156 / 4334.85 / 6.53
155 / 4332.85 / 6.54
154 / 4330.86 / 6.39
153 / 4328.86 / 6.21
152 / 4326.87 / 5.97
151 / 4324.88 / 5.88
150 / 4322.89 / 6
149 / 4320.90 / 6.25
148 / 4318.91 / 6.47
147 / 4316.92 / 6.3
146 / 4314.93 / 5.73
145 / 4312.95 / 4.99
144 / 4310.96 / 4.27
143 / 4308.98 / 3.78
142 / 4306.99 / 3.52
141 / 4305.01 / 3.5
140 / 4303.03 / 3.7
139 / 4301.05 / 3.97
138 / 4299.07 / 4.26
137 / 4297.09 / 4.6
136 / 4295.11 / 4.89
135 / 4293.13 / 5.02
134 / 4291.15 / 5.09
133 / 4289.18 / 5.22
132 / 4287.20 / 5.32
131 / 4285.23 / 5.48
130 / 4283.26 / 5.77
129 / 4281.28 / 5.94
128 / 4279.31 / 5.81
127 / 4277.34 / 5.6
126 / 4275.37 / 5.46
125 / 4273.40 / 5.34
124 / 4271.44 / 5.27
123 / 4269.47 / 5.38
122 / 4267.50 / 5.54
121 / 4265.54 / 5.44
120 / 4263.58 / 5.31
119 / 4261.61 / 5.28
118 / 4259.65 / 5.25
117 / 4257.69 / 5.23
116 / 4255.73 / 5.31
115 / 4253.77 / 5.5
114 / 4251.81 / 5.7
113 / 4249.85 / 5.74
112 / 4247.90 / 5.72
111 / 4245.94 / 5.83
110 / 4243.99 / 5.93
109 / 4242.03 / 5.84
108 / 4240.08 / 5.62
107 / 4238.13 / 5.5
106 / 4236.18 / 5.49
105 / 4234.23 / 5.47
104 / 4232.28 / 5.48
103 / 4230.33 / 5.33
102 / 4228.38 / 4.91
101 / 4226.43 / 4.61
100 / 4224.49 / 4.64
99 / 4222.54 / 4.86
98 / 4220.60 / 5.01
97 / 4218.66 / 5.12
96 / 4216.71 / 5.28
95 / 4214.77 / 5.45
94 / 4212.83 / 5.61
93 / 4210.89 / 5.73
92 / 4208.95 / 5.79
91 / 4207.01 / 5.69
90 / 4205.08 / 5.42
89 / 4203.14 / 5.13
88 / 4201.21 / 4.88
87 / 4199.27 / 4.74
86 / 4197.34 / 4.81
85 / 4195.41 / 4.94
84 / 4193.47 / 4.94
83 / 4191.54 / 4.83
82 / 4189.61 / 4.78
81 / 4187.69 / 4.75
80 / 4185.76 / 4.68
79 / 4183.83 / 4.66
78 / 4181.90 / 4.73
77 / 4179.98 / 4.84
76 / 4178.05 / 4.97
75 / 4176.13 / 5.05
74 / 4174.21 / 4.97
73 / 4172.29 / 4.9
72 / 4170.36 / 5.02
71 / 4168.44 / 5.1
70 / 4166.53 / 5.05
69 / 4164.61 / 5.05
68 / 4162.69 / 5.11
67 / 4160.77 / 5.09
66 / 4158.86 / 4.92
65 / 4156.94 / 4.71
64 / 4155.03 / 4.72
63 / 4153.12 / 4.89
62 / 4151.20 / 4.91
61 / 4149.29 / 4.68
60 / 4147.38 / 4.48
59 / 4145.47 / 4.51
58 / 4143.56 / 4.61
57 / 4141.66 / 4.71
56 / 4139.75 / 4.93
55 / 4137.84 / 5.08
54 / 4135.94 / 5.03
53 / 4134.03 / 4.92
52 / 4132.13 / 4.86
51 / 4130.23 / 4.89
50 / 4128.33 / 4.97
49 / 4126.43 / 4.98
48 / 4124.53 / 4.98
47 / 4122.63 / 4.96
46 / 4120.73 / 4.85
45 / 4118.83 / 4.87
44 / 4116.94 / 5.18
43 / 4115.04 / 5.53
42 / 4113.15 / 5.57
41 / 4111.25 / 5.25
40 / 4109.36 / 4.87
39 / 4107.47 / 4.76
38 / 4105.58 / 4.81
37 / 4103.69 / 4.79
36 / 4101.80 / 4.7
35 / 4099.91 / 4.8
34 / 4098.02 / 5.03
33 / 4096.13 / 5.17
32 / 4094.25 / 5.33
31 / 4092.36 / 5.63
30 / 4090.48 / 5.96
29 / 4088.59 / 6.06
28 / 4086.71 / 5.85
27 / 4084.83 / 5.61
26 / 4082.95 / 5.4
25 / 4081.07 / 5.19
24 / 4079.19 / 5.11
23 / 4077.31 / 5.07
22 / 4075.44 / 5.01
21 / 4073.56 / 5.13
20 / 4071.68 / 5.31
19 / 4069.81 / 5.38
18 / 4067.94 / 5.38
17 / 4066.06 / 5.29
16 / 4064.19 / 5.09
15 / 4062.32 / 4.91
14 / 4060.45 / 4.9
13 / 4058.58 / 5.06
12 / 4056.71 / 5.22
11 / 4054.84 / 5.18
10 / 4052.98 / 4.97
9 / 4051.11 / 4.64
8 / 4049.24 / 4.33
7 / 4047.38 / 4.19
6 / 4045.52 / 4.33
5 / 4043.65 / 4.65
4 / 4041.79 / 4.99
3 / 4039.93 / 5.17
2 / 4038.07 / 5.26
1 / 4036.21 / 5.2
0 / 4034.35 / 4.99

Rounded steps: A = 0.28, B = 5.19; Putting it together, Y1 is 102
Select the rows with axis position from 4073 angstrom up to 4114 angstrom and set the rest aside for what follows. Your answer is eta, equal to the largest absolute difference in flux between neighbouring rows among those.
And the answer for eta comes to 0.38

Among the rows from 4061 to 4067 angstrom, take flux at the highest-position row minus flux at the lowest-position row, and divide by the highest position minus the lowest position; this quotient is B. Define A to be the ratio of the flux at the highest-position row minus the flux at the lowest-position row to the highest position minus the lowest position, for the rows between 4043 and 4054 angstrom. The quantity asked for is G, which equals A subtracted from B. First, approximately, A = 0.034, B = 0.10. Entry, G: 0.07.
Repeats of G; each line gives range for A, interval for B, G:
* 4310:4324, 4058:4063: -0.19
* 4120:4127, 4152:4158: -0.07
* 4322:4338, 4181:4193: 0.00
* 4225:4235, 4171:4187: -0.13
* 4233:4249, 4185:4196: 0.01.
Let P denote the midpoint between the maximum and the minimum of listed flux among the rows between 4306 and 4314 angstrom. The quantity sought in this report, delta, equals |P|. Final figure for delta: 4.3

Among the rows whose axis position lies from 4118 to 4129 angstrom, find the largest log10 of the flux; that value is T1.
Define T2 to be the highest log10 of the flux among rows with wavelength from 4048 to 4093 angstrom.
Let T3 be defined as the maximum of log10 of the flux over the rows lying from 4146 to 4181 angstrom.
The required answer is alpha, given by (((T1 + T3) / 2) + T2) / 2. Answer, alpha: 0.74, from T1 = 0.70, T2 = 0.782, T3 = 0.71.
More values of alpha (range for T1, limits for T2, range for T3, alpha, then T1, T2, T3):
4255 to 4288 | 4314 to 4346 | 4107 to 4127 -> 0.79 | 0.77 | 0.816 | 0.75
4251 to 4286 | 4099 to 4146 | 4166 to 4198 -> 0.74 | 0.77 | 0.746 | 0.71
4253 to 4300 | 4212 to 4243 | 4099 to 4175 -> 0.76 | 0.77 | 0.766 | 0.75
